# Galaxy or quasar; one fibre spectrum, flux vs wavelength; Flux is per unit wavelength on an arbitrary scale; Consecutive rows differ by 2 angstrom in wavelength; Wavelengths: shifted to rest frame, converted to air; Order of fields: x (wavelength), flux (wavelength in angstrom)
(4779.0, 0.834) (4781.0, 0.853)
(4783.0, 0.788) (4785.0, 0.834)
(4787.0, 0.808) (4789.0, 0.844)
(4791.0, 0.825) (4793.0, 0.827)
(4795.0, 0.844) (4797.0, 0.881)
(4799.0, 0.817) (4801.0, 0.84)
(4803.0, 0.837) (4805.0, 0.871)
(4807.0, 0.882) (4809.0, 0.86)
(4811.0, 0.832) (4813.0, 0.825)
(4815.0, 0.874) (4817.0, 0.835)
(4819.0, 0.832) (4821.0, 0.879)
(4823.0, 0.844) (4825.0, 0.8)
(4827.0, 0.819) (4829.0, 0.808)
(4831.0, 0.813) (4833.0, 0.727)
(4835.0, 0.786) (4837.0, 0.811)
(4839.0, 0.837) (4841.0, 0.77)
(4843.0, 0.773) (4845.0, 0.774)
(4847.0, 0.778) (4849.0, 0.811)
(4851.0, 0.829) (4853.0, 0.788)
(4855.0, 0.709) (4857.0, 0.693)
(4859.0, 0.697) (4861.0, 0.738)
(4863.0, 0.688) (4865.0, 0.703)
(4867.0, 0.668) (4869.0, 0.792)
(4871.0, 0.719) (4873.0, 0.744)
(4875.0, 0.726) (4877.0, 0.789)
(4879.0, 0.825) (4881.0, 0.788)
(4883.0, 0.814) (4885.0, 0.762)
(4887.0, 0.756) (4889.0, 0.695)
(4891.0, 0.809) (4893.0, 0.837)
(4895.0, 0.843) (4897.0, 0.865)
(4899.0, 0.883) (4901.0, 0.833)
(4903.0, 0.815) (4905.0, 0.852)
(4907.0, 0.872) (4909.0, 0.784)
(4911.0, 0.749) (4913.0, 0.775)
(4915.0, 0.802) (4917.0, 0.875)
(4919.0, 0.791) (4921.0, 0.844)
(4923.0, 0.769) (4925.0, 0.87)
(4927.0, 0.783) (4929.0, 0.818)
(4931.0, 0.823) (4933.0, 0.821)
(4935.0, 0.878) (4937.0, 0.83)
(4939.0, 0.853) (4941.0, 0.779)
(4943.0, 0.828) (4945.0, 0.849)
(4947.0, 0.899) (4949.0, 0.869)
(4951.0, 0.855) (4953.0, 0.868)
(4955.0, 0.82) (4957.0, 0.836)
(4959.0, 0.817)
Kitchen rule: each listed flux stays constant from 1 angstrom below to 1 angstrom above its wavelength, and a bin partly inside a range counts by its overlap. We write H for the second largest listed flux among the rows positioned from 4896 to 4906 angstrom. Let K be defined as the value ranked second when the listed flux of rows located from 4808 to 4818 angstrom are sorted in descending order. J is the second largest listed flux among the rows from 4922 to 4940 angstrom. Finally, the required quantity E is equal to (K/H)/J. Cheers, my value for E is 1.14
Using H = 0.865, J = 0.87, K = 0.86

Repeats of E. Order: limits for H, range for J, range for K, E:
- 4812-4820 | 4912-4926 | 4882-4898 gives 1.16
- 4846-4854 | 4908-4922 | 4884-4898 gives 1.23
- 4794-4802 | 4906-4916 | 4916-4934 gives 1.29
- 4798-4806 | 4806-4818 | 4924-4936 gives 1.19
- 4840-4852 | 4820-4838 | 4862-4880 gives 1.16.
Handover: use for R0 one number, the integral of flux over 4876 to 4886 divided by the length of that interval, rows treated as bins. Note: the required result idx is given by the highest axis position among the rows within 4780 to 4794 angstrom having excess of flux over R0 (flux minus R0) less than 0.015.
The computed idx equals 4787.0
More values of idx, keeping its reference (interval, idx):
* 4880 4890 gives 4889.0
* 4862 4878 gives 4877.0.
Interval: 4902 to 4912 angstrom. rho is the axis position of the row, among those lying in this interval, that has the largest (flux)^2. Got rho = 4907.0 angstrom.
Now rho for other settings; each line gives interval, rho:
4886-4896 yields 4895.0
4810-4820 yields 4815.0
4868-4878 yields 4869.0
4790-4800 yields 4797.0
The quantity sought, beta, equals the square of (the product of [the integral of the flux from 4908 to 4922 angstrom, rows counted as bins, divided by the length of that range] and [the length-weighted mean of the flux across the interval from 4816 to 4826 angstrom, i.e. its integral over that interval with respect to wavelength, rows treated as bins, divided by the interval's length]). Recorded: 0.45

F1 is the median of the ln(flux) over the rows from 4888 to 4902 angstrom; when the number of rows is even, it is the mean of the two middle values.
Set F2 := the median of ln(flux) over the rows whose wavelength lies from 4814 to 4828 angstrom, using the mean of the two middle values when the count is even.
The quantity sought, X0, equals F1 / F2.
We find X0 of 0.99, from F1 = -0.178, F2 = -0.18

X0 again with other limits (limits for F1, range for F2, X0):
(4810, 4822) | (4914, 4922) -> 0.93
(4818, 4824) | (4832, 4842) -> 0.70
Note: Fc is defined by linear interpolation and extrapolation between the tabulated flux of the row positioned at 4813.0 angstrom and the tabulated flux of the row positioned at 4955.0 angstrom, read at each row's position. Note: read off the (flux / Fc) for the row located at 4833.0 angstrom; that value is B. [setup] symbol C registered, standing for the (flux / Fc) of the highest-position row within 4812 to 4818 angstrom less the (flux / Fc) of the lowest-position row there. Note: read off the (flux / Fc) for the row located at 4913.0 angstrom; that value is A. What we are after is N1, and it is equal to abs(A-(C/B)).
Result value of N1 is 0.93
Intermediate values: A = 0.94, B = 0.88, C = 0.01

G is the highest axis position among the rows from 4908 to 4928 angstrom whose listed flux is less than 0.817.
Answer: 4927.0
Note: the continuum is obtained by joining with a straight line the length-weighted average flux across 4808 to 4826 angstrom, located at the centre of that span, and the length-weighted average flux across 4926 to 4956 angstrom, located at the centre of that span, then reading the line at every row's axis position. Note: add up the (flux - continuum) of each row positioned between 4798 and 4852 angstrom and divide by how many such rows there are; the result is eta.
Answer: -0.02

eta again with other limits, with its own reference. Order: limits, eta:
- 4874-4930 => -0.03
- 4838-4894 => -0.08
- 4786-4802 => -0.01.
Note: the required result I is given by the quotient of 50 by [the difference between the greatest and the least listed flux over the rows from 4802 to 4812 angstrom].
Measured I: 1000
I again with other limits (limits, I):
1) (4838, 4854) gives 746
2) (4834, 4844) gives 746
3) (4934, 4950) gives 417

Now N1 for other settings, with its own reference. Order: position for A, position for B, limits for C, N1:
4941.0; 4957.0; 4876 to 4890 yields 1.06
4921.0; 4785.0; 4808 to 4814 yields 1.07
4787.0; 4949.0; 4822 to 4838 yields 1.02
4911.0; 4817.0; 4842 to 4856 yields 0.99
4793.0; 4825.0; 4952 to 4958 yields 1.04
